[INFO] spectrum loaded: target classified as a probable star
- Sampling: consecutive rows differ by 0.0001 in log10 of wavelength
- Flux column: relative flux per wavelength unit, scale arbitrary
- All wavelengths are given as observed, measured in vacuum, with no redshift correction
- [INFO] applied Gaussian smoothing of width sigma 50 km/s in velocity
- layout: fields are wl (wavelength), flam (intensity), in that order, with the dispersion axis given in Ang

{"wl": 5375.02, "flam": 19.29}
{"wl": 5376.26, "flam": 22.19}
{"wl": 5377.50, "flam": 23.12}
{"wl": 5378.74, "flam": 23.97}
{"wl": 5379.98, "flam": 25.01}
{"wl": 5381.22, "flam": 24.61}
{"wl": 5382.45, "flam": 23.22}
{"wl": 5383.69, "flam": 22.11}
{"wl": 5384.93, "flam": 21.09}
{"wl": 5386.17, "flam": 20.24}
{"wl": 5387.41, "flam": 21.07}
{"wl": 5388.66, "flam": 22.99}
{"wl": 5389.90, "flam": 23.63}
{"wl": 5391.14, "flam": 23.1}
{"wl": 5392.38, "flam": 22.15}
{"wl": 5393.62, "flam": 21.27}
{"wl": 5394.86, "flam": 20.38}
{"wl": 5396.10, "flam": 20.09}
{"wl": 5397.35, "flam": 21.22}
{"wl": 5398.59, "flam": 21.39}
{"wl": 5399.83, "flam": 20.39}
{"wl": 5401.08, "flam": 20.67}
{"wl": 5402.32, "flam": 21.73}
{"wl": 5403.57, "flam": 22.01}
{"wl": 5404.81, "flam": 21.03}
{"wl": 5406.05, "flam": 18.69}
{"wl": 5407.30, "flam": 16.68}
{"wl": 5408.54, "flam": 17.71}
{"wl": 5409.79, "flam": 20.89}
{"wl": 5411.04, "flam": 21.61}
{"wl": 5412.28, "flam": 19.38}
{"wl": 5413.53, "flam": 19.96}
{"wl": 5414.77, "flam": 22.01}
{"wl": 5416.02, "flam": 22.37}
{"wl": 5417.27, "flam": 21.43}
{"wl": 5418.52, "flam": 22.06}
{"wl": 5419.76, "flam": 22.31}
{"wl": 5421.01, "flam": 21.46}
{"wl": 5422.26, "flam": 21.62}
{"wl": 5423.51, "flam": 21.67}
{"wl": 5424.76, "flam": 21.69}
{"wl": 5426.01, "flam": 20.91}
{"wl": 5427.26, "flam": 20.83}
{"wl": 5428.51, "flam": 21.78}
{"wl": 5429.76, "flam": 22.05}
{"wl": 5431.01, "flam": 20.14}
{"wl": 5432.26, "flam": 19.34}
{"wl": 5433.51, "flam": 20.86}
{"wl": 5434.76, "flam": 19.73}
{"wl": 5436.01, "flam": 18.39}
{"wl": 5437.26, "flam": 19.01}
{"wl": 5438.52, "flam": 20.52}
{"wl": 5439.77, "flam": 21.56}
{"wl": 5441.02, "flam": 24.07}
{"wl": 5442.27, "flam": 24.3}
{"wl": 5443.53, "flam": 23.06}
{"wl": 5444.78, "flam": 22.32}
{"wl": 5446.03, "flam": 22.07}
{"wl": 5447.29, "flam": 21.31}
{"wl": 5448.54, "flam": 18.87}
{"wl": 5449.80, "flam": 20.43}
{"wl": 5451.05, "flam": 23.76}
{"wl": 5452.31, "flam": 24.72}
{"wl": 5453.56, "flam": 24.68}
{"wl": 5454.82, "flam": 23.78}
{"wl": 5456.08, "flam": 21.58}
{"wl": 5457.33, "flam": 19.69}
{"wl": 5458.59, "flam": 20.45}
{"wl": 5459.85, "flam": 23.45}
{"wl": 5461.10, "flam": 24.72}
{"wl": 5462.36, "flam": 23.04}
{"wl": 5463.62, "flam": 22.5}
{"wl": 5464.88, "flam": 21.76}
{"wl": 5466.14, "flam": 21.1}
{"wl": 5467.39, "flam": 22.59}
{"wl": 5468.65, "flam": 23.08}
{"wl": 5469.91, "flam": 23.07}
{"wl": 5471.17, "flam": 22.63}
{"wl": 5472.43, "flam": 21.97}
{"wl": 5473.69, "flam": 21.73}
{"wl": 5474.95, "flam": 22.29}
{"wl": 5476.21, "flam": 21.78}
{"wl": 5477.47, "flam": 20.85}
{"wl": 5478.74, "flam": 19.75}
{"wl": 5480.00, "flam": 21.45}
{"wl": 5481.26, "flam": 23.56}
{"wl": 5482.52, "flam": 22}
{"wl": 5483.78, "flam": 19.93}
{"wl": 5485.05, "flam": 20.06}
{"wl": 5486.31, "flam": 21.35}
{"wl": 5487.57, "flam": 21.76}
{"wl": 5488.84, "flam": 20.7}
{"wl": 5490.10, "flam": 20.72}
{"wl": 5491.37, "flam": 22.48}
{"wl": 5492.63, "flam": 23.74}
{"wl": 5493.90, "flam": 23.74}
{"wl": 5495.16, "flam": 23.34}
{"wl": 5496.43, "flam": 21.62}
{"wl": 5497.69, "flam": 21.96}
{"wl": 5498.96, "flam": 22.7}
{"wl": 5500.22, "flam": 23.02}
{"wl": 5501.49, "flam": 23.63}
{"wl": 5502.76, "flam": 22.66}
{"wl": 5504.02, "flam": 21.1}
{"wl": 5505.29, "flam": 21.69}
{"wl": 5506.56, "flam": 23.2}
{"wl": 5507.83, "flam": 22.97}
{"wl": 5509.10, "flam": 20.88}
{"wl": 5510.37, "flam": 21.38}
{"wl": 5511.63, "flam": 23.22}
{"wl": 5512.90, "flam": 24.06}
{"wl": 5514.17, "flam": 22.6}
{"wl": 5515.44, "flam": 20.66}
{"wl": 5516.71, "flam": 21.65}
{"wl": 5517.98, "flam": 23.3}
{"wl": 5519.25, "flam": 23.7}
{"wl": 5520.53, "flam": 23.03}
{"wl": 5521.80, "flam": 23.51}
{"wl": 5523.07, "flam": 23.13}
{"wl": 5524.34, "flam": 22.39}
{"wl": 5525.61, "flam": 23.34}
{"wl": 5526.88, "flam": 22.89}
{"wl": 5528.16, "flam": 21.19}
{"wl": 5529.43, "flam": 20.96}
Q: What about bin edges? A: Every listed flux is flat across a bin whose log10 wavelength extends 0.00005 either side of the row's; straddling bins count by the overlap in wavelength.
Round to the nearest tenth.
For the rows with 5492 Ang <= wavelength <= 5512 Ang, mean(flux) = 22.6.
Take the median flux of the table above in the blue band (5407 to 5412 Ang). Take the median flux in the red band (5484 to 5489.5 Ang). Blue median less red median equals -1.7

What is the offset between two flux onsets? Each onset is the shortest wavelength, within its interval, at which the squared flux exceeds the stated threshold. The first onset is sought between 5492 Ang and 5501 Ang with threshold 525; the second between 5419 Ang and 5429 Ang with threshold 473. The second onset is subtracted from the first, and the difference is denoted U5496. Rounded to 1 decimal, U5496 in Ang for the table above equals 72.9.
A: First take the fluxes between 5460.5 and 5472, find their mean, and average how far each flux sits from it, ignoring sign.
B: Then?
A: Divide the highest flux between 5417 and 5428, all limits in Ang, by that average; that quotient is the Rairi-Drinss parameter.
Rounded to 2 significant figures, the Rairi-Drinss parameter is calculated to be 33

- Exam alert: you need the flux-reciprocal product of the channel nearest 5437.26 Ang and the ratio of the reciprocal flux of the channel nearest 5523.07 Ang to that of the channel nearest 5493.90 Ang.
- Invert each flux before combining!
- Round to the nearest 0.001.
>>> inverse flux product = 0.054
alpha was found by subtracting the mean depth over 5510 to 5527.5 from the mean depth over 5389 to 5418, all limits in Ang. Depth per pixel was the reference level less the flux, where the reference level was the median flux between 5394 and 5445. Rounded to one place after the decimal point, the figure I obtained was 1.9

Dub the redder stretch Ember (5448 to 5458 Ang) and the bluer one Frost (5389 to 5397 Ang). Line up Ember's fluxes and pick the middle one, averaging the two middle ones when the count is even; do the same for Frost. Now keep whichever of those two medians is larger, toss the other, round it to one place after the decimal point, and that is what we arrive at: 22.7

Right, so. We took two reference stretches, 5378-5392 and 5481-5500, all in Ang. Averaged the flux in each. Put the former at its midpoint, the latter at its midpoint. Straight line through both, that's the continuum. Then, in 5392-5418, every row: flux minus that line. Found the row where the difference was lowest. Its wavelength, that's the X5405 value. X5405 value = 5407.30 Ang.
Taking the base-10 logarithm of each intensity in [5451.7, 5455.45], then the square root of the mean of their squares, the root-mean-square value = 1.39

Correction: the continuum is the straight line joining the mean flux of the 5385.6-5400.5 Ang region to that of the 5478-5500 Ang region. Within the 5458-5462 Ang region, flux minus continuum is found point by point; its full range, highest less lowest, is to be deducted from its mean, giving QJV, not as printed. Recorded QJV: -3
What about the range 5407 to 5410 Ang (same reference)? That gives -7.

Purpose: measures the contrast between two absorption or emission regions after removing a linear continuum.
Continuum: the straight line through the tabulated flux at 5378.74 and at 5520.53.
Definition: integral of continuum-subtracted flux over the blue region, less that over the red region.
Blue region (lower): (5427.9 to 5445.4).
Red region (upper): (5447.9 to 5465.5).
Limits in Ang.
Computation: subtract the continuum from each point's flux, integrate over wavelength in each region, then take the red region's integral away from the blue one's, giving -23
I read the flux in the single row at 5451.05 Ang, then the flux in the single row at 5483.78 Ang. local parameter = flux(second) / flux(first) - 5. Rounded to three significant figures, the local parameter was -4.16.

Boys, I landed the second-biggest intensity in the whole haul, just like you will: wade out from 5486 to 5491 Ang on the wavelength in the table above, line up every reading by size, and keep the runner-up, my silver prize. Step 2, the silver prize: 21.35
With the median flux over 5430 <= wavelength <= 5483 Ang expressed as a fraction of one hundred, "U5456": 0.219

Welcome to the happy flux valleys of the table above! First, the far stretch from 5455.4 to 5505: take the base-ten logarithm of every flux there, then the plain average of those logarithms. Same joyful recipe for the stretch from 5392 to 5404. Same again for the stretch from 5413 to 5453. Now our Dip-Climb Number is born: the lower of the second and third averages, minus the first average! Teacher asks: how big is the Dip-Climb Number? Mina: -0.02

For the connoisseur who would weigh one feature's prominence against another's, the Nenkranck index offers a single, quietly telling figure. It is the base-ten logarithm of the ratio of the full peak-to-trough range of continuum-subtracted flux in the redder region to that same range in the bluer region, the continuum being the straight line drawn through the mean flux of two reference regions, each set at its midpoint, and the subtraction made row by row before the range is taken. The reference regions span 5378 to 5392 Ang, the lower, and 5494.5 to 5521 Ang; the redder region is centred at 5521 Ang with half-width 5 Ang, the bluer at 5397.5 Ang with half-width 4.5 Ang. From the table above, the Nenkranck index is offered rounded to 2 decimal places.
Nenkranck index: 0.20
